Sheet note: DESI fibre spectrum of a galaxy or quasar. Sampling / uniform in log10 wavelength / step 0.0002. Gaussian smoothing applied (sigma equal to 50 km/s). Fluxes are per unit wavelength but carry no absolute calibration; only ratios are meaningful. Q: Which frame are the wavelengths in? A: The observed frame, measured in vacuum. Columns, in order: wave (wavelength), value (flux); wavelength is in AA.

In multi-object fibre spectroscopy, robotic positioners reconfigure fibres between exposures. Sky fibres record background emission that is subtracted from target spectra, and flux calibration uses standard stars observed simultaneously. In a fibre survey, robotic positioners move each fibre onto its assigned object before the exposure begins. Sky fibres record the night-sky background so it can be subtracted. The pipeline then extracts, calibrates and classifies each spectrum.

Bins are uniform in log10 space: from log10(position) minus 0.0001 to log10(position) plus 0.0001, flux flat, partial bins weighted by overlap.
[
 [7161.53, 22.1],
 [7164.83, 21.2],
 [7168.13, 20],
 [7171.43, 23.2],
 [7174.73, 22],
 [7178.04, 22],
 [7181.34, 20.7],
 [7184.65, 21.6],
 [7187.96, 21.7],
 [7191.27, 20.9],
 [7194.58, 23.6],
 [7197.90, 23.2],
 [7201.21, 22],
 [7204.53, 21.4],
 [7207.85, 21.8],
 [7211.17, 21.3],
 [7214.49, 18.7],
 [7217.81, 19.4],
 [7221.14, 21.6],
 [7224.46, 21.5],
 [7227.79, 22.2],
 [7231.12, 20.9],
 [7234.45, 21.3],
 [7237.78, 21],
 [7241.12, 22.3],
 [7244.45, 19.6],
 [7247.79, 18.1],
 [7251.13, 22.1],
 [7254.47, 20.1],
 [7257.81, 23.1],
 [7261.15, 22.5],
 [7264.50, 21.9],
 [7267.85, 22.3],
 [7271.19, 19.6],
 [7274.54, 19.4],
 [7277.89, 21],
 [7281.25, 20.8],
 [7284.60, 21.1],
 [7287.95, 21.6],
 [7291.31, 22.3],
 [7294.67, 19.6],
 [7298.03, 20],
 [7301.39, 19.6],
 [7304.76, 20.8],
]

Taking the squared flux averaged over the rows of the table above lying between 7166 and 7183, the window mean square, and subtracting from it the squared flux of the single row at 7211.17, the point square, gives 13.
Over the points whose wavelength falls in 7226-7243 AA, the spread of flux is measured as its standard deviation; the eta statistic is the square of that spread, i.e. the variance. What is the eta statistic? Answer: 0.4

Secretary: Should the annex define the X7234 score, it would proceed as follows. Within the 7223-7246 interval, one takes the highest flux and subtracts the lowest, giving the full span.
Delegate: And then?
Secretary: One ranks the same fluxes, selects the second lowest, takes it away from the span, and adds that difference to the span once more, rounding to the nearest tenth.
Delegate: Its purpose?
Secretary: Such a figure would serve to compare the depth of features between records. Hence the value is -15.5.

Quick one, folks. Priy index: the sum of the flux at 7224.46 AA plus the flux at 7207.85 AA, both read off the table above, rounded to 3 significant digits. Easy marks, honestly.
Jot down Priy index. 43.3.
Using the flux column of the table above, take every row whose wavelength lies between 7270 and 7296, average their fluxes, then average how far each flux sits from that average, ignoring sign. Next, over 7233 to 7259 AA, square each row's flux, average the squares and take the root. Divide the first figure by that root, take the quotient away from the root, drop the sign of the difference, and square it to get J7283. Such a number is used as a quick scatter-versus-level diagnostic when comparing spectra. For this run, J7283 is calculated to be 440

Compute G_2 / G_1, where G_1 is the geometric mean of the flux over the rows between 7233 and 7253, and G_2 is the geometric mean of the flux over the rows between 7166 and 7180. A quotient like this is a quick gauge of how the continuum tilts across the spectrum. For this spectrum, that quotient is 1.05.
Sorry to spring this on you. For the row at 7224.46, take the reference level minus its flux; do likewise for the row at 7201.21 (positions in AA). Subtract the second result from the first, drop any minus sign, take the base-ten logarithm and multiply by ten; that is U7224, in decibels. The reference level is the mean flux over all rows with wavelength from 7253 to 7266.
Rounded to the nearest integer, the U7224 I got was -3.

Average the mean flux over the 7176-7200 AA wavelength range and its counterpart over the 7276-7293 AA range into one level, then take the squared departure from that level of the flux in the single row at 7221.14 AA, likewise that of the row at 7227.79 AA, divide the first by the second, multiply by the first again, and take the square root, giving 0.0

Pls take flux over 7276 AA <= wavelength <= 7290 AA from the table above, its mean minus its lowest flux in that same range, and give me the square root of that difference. 0.57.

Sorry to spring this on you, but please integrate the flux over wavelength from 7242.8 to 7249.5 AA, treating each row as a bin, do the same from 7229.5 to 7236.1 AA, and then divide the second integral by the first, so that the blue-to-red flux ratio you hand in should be 1.1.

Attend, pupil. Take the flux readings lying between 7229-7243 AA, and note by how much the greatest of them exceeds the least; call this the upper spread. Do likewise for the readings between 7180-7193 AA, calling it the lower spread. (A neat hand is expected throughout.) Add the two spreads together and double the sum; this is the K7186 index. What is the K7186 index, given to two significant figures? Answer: 4.8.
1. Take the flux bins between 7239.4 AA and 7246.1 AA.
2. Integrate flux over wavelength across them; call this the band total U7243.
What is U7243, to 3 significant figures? 140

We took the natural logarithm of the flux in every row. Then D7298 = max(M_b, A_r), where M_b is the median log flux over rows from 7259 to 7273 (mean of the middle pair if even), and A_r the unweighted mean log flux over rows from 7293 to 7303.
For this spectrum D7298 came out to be 3.096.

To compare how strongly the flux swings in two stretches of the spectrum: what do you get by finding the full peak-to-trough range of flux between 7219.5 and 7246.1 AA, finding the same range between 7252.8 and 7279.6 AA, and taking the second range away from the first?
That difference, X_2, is -1.00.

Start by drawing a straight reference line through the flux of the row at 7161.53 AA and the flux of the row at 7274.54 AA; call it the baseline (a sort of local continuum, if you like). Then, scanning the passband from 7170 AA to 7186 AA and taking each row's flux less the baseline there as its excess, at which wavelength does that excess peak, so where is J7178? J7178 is 7171.43 AA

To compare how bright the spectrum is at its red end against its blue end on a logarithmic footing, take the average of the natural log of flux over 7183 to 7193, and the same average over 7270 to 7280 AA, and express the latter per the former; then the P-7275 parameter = 0.98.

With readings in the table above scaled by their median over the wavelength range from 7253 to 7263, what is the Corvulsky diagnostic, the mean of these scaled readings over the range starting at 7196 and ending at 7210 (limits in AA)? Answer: 0.982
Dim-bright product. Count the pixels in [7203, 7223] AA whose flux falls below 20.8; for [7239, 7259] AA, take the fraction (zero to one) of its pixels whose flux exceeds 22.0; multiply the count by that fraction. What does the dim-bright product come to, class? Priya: 1.0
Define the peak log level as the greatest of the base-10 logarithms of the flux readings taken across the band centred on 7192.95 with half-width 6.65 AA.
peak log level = 1.37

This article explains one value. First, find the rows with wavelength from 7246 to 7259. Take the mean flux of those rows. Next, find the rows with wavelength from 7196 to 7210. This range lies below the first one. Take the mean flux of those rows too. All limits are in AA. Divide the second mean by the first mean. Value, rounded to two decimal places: 1.06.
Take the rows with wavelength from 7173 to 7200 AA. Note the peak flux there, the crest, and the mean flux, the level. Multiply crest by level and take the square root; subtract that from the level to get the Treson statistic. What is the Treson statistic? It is -0.80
